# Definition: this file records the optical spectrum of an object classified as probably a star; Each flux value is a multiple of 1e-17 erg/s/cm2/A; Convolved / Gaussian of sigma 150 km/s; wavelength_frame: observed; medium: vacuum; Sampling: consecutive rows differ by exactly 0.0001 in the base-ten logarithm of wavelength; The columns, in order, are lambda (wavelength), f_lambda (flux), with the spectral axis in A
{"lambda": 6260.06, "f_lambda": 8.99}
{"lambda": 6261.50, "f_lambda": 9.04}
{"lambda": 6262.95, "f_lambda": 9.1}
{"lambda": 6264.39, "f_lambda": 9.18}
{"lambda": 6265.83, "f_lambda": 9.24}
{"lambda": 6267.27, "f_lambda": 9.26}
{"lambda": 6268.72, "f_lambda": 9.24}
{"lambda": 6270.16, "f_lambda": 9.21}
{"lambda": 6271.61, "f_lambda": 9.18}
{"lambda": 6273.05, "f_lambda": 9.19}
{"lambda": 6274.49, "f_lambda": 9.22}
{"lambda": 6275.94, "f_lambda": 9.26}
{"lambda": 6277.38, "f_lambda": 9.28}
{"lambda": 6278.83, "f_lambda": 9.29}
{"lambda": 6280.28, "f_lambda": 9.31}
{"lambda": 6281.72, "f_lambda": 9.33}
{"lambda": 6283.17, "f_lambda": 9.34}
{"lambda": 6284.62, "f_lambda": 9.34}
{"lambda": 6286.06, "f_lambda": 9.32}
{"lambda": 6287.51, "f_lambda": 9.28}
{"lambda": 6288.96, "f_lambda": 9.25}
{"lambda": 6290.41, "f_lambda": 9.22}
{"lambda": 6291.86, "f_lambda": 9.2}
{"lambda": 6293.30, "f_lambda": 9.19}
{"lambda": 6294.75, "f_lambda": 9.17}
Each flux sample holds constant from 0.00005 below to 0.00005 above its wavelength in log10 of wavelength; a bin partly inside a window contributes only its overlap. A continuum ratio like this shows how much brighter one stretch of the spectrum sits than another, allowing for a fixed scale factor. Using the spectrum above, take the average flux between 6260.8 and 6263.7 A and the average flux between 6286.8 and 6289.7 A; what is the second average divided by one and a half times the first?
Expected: 0.681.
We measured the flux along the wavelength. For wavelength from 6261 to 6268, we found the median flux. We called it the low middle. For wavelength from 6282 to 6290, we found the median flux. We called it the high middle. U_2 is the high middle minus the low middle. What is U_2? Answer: 0.14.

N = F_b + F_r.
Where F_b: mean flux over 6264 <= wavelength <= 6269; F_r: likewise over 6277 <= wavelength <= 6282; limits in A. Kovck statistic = 18.53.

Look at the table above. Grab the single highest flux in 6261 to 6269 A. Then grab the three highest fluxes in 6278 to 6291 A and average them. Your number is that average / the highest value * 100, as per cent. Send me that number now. 100.8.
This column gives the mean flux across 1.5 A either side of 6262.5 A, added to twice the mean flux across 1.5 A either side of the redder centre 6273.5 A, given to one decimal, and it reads 27.5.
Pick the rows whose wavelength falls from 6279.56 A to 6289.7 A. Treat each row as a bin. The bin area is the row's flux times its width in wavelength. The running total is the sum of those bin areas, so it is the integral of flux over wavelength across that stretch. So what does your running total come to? 94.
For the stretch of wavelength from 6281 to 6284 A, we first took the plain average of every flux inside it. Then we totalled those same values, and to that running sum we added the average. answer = 28.0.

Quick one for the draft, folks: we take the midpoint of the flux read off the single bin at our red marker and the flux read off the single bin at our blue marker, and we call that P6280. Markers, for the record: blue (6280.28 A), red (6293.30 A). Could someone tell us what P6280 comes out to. 9.25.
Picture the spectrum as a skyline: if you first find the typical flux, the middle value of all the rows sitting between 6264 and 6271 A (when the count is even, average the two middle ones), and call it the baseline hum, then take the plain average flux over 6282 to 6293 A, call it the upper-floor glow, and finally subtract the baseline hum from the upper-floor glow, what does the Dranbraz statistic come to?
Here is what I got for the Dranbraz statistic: 0.04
